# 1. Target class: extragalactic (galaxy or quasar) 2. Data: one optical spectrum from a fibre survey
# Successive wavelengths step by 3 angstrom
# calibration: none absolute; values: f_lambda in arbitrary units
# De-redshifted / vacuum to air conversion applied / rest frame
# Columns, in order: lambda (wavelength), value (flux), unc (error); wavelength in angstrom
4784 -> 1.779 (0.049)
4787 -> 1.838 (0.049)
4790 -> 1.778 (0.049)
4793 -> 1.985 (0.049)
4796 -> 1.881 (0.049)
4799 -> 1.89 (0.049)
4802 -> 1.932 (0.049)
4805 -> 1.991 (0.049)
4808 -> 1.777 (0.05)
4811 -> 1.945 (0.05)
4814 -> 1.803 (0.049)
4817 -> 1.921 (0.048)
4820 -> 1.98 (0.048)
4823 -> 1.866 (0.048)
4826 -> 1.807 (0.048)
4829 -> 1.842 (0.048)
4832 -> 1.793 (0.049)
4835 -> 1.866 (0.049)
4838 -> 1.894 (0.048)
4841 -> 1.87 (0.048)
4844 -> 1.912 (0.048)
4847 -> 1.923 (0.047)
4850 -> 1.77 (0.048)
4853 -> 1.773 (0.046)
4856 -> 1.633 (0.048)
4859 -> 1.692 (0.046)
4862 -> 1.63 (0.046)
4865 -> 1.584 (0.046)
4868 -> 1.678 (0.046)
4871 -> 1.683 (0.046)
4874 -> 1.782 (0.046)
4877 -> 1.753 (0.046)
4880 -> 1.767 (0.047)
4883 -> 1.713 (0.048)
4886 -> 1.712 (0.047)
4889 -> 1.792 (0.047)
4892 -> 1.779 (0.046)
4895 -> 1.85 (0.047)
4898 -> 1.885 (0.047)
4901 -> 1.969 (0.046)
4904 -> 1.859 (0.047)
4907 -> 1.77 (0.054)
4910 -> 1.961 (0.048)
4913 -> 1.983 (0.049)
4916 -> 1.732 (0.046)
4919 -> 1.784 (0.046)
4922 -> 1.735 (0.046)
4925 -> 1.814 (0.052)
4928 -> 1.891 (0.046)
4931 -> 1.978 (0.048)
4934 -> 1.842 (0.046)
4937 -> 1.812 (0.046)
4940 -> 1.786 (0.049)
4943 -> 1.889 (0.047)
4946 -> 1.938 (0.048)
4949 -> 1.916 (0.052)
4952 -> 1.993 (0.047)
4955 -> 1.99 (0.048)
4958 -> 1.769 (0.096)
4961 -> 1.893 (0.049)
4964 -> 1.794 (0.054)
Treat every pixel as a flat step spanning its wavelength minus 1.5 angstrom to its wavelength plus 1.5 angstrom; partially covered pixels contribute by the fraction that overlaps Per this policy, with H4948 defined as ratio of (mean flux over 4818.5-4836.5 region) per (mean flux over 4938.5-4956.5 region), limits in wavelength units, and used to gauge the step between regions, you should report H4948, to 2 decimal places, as 0.97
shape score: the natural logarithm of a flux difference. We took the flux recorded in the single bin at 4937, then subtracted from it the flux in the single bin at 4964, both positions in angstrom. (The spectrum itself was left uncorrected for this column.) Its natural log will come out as -4.0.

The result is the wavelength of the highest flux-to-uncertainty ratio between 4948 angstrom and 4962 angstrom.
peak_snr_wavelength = 4952 angstrom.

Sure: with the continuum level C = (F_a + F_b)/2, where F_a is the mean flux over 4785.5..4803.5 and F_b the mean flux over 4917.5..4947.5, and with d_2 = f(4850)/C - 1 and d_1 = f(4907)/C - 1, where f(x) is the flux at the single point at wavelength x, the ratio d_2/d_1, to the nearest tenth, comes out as 1.0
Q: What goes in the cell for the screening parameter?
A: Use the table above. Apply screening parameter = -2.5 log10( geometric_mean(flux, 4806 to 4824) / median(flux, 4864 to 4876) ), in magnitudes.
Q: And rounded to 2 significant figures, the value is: -0.12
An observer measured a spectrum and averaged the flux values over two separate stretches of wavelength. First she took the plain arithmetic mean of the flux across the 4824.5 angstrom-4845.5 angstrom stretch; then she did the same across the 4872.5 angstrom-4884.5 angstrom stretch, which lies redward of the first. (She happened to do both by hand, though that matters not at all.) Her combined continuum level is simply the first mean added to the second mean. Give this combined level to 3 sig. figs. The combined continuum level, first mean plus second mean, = 3.61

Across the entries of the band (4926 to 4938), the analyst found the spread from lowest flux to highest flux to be 0.17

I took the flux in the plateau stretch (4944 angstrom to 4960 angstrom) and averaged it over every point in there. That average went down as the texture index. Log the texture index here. 1.92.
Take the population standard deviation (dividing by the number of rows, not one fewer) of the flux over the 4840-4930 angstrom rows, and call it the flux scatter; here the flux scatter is 0.102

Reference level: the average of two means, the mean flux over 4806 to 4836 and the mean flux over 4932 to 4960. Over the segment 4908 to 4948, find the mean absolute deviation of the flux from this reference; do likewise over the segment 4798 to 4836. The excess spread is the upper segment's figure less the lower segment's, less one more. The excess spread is -0.98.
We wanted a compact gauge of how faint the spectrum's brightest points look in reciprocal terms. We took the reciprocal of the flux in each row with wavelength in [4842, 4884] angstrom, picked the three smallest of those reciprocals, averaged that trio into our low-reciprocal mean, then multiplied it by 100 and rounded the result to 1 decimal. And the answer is 53.5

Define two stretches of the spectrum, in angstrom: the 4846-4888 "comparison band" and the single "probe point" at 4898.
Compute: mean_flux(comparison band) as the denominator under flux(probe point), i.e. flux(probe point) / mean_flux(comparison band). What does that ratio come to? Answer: 1.10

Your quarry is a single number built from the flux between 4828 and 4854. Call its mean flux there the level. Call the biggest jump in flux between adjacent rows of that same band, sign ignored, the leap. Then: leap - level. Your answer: -1.70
